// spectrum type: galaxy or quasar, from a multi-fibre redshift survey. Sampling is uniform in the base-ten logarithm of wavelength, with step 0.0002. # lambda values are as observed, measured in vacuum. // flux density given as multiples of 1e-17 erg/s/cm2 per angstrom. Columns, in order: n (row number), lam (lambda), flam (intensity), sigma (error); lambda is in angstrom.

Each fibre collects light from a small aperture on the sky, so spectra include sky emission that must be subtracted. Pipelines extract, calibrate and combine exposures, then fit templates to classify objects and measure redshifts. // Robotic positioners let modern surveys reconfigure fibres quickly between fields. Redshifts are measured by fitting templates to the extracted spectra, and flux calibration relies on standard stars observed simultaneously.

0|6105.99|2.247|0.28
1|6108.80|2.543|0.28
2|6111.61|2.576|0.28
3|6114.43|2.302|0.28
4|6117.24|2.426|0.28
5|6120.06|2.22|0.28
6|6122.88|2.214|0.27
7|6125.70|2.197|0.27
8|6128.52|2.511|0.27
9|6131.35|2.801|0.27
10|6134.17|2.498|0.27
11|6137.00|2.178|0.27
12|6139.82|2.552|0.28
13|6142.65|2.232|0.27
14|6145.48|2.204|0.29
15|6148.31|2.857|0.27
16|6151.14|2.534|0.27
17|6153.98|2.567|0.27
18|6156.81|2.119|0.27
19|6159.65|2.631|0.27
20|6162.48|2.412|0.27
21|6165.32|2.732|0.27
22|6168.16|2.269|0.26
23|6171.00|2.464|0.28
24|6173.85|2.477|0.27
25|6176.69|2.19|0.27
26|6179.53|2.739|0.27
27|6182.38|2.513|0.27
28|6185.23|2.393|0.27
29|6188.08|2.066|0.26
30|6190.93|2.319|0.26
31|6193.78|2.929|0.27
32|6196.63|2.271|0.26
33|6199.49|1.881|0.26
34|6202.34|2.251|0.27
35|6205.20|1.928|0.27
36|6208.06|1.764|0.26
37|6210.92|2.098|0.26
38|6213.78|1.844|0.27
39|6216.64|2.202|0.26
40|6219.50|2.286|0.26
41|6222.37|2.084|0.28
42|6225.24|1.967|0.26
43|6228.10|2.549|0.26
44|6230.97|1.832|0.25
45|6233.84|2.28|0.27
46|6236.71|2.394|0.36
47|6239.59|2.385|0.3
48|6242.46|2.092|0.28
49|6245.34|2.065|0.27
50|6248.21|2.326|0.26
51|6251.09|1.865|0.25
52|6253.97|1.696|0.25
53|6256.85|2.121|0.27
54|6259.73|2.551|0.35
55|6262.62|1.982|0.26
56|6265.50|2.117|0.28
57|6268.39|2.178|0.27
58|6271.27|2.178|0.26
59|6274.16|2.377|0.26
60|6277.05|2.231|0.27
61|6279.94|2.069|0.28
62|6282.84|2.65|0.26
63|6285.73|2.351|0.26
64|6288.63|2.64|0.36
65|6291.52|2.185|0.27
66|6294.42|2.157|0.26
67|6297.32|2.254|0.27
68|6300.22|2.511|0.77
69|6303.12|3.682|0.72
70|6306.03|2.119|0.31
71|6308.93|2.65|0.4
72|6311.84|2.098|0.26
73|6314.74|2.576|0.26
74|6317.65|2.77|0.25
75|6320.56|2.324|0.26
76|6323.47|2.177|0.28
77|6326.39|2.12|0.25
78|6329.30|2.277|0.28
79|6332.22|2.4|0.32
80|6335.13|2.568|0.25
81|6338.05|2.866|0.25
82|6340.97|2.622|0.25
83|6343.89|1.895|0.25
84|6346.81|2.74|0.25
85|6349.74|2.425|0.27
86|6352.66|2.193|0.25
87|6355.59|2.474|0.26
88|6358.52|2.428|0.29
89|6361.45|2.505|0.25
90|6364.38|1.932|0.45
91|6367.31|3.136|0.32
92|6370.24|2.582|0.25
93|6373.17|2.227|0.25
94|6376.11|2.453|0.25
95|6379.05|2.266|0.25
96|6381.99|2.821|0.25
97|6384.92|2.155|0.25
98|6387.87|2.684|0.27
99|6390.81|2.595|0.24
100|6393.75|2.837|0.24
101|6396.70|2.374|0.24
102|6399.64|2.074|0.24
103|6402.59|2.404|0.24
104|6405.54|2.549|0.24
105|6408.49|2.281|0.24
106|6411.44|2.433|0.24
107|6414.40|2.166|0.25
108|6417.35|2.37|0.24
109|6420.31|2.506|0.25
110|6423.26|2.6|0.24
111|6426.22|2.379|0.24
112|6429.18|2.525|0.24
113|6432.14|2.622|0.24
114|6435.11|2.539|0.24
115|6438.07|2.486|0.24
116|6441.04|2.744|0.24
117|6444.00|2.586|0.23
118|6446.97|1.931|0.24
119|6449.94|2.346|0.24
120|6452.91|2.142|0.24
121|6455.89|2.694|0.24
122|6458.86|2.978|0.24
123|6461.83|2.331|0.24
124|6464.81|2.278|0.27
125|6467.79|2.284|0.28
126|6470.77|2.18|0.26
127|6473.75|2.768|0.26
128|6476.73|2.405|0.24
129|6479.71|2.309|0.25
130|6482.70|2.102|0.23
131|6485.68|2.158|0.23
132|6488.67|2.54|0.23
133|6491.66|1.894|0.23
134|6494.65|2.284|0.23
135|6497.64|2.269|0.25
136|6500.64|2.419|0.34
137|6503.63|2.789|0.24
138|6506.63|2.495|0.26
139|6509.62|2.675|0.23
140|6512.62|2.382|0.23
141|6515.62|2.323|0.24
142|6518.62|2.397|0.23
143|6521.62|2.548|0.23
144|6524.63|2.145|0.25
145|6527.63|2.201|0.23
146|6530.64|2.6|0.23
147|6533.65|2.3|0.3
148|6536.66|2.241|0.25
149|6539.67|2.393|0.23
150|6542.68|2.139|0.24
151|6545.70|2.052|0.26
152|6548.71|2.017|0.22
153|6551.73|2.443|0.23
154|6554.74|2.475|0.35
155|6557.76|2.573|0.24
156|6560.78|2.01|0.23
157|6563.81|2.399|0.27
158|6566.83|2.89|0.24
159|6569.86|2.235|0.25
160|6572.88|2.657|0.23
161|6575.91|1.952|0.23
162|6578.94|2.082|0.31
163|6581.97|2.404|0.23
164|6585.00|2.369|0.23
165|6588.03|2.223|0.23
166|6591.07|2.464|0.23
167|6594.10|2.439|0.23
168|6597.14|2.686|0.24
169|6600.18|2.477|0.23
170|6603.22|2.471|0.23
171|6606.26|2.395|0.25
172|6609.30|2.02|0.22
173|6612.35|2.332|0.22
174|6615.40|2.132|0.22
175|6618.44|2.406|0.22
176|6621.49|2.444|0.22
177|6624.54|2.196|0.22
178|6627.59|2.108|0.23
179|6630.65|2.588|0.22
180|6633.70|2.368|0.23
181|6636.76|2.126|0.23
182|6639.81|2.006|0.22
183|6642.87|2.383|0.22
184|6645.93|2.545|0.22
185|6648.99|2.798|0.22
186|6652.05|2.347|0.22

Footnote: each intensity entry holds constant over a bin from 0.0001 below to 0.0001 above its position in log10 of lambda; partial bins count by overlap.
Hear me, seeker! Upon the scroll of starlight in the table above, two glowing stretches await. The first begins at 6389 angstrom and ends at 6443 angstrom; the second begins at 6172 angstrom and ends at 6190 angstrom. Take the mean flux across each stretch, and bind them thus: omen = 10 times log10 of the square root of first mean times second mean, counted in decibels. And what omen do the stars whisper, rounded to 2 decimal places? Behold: 3.86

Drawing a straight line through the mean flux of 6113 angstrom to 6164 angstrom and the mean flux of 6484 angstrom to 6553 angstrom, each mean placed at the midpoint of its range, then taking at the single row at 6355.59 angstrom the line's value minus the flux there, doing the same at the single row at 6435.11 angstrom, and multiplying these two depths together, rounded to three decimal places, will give 0.020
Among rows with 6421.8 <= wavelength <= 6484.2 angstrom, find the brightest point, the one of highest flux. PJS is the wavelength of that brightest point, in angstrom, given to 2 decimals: 6458.86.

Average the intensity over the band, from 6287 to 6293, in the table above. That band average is 2.41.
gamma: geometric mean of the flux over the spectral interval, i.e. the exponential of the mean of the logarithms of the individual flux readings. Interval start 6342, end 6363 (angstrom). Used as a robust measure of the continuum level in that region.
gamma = 2.366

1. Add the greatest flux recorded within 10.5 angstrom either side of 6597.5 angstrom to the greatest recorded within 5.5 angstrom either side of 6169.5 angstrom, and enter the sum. 5.42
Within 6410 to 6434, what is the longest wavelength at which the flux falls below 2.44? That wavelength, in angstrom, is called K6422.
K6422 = 6426.22 angstrom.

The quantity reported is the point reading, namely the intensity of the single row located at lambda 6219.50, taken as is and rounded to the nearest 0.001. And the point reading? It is 2.286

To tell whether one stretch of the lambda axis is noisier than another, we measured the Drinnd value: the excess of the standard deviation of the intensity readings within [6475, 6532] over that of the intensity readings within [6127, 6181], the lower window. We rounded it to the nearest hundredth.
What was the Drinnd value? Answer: -0.01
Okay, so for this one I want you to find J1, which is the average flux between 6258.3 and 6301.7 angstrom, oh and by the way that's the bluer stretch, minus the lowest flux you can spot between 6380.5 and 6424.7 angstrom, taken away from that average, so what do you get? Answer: 0.22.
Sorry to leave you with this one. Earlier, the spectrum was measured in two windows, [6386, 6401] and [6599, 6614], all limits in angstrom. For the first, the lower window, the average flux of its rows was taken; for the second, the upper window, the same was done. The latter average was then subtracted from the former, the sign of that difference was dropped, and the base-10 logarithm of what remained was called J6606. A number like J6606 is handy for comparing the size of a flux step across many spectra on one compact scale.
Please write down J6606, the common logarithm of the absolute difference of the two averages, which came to -0.76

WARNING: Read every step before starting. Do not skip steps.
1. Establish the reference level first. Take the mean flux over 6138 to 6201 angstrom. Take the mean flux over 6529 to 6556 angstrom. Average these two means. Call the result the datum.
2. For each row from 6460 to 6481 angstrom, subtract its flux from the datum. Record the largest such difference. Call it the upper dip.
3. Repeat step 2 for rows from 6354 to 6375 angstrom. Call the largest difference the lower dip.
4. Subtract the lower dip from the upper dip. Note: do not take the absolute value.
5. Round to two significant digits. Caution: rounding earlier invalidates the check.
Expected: -0.25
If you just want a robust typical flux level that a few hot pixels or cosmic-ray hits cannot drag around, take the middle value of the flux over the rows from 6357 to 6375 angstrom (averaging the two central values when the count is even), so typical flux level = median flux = 2.47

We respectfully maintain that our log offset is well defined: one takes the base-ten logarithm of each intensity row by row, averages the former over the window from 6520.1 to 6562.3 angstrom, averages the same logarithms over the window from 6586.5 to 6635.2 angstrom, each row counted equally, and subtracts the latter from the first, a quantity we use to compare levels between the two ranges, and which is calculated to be -0.01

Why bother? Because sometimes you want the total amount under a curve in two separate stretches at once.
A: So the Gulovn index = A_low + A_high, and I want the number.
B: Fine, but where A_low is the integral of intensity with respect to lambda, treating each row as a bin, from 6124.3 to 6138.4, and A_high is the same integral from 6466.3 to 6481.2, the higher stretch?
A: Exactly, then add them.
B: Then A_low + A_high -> 70.0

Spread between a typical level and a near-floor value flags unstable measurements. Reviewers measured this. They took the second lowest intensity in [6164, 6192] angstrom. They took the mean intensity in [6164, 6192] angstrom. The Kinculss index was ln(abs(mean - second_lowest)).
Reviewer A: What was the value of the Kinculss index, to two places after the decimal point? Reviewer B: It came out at -1.49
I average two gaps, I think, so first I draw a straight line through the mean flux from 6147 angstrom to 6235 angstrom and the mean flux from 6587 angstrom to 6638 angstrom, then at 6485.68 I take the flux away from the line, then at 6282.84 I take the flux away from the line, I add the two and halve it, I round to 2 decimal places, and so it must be -0.08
